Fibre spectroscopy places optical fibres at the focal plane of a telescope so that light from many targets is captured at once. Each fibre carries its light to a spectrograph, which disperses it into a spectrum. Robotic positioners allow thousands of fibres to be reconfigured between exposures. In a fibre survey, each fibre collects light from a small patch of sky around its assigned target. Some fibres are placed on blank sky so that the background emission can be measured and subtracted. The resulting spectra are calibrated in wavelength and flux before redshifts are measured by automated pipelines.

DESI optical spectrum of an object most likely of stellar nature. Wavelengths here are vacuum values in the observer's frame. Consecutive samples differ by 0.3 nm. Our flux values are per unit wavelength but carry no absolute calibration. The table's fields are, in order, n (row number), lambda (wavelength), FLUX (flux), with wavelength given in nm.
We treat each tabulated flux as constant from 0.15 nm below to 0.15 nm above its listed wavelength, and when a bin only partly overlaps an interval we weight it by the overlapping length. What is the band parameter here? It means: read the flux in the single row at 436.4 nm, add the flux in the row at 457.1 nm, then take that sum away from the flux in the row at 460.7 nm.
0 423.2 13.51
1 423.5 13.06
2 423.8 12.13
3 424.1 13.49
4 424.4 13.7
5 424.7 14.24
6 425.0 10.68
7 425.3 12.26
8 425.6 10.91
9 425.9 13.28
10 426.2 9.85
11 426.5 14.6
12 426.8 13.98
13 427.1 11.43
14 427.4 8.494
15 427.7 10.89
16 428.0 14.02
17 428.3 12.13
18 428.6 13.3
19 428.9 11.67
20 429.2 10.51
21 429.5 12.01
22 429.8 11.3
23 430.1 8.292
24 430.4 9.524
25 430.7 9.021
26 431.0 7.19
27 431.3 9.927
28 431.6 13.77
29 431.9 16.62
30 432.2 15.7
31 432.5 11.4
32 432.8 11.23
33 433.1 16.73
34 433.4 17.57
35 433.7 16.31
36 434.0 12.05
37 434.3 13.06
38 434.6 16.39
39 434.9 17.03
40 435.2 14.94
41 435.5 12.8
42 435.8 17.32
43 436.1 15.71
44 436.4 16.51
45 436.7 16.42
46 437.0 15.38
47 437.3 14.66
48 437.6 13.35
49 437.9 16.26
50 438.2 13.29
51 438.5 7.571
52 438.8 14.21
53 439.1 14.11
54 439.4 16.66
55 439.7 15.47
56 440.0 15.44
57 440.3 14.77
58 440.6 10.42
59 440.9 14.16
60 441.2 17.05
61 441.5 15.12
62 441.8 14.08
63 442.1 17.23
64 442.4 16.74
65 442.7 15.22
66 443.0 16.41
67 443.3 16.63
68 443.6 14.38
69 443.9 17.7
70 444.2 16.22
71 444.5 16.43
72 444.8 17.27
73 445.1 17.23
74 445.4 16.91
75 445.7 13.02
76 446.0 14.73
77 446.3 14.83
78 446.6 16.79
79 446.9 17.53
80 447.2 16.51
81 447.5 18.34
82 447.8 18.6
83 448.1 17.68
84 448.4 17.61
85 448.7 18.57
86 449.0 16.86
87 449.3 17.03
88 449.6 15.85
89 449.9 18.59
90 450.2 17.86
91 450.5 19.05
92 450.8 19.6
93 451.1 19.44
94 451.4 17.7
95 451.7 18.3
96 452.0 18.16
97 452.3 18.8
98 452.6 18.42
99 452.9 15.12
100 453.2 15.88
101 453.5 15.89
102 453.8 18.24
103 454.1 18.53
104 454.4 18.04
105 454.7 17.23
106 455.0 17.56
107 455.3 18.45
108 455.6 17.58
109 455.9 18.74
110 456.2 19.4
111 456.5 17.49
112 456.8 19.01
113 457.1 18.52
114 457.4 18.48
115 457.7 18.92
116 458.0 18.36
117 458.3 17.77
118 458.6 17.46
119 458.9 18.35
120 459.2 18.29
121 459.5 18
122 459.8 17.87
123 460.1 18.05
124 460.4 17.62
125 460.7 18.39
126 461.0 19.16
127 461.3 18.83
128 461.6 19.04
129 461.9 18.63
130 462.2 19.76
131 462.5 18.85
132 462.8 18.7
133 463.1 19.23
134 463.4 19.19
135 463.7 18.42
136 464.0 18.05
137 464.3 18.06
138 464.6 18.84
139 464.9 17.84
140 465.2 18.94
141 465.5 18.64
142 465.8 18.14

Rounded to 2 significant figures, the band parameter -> -17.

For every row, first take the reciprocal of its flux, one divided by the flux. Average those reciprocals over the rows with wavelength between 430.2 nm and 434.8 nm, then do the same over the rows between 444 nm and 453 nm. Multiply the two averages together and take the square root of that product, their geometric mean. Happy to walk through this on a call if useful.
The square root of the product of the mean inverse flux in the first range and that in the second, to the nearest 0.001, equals 0.069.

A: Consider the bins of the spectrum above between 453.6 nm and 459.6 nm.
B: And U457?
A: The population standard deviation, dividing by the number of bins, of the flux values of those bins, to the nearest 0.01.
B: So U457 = 0.56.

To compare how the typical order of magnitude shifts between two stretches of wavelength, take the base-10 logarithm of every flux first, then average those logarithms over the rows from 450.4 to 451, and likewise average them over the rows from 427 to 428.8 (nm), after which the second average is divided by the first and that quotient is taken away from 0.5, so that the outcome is -0.33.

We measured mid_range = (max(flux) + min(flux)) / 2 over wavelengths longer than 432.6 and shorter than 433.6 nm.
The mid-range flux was 14.4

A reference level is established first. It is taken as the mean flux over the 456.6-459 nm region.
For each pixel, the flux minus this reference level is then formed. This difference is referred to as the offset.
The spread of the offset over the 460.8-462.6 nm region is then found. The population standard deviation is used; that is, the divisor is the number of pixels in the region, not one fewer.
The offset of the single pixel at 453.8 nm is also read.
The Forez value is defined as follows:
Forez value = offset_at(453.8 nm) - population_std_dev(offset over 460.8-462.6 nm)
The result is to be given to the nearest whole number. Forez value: 0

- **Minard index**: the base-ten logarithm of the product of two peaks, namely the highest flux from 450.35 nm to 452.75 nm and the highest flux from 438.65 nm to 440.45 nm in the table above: 2.51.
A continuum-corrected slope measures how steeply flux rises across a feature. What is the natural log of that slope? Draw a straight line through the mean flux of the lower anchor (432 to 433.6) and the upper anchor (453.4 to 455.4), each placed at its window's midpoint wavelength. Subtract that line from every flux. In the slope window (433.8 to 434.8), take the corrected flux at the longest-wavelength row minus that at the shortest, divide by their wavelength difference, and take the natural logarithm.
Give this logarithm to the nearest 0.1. 2.0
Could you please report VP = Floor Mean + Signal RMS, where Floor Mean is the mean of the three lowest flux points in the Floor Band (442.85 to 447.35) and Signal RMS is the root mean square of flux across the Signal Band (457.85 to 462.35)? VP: 32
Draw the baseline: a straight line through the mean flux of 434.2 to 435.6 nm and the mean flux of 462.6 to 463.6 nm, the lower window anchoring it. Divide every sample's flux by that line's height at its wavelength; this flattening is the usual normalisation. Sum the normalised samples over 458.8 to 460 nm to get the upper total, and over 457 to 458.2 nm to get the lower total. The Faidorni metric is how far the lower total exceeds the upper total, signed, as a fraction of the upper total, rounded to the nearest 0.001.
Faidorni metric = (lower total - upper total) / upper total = 0.039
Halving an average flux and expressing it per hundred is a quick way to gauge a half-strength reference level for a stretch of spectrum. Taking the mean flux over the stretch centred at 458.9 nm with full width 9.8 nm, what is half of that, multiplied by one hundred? 921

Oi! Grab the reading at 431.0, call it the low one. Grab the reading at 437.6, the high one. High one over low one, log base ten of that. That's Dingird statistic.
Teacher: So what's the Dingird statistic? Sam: 0.27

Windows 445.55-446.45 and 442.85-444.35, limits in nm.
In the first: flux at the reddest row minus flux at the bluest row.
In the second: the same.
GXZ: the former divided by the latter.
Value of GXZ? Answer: -9.5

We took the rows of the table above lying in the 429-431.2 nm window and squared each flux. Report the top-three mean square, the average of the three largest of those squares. 127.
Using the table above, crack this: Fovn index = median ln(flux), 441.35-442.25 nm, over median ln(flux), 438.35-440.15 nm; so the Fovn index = 1.01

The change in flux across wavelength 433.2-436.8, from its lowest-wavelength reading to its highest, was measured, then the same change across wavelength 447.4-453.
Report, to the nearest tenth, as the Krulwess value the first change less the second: 2.1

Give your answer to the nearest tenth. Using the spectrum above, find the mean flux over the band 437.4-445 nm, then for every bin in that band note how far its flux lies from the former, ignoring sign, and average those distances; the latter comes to 1.6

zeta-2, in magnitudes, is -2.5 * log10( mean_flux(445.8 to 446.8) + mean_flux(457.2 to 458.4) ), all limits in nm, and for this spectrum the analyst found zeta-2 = -3.82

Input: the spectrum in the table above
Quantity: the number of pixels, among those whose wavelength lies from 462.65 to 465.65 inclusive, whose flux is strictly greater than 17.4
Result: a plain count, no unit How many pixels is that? 10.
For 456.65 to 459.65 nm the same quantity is 10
